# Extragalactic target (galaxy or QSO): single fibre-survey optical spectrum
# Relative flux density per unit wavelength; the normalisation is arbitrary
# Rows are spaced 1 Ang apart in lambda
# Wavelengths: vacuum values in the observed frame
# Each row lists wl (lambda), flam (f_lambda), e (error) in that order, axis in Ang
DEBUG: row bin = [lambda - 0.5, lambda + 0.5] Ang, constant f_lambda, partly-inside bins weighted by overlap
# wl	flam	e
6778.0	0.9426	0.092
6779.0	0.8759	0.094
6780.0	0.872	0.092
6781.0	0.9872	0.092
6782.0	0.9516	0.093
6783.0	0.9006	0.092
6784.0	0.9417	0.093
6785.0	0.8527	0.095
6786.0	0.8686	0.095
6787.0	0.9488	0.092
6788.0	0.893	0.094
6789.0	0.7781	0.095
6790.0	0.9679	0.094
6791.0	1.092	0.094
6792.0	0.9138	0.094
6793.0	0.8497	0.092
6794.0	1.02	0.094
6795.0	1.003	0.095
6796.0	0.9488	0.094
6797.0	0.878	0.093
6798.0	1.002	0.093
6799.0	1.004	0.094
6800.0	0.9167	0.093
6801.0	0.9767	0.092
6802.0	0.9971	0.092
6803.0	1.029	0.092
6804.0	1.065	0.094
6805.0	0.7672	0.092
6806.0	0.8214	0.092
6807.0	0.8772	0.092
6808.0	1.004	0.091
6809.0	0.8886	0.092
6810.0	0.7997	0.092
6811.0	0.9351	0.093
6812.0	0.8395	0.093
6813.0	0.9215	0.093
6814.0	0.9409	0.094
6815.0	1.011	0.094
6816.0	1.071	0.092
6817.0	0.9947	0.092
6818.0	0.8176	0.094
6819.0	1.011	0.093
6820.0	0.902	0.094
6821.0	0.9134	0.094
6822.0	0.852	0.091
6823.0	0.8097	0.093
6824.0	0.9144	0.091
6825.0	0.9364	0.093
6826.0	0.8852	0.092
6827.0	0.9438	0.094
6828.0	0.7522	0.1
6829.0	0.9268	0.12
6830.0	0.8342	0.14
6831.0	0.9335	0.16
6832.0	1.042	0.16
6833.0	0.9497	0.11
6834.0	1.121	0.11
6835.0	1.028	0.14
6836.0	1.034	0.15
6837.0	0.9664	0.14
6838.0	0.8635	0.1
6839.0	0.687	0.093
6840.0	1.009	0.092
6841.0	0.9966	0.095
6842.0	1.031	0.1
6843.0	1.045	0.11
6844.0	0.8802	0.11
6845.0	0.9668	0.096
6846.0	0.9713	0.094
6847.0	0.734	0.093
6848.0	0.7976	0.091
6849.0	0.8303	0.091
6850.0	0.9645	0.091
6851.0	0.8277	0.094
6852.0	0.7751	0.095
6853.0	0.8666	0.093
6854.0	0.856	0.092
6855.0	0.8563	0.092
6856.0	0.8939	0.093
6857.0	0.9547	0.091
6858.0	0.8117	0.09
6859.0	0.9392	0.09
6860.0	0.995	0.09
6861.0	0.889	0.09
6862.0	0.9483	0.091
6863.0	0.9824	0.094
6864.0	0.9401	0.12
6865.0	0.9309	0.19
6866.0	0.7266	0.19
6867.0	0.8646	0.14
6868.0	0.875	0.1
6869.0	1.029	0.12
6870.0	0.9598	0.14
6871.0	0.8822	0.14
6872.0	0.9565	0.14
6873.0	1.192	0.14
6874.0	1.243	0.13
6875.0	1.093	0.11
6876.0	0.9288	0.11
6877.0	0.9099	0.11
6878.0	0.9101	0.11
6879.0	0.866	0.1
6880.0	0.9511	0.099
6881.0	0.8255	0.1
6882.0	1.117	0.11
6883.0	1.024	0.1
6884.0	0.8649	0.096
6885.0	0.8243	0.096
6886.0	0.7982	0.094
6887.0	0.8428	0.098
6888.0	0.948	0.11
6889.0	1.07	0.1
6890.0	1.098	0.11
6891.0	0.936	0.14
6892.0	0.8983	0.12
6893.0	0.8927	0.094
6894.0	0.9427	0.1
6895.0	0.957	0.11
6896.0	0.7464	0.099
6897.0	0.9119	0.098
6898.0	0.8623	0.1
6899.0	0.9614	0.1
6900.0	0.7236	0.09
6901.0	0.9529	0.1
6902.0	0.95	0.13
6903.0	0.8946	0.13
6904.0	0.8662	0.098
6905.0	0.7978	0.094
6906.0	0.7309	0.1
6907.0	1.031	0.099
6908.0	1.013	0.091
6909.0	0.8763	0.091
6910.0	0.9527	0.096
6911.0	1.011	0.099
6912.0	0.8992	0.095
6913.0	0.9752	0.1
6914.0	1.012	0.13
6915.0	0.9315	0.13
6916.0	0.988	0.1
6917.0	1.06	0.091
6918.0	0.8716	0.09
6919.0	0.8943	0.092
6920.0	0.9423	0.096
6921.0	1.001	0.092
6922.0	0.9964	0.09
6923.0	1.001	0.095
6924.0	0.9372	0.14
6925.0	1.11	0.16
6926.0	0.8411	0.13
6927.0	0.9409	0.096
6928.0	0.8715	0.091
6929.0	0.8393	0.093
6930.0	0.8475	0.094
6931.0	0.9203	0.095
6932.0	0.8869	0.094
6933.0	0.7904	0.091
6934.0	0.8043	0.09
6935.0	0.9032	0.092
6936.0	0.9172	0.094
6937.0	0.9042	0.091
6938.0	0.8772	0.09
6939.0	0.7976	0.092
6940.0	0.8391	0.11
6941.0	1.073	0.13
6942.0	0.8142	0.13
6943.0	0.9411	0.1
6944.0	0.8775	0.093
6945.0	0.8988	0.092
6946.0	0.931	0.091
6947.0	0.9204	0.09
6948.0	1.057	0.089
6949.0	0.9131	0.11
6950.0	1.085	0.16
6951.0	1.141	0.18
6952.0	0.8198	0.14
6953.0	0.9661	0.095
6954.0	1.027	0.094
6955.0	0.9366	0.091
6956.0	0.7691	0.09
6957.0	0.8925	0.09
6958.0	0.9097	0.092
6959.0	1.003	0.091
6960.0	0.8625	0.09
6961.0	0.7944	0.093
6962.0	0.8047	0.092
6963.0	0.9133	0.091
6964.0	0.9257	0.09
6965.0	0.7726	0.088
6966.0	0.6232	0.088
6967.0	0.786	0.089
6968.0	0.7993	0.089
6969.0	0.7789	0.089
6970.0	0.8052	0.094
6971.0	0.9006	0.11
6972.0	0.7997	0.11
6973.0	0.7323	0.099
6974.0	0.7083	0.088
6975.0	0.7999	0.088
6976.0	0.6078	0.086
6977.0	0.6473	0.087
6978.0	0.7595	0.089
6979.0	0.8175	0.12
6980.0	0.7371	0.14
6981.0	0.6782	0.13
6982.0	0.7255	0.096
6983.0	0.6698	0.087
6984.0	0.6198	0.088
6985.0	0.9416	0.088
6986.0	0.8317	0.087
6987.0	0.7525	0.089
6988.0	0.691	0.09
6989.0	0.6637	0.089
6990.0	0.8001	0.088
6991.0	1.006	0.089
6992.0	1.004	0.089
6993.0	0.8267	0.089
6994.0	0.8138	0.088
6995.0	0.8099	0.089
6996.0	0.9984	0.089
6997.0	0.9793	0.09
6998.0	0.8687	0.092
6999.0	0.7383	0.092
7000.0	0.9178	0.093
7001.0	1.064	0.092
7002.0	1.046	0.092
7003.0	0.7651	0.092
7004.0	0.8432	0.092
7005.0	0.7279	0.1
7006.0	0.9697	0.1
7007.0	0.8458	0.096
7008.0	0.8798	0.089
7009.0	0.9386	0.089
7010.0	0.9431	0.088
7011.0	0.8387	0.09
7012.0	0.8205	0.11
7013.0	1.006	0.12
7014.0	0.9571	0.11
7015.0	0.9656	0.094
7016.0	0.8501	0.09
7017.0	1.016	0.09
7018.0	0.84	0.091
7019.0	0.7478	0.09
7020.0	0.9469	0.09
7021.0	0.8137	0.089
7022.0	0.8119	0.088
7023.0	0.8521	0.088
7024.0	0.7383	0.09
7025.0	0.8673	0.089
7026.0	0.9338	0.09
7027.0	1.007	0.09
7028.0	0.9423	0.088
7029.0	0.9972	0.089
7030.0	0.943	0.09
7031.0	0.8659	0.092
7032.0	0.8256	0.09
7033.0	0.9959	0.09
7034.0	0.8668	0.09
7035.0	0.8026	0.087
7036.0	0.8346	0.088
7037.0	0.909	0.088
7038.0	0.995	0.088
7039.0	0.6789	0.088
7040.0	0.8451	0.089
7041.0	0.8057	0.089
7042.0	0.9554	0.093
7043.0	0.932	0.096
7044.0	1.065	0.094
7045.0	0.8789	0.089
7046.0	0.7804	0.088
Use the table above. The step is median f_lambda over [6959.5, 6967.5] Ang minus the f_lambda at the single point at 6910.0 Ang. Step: -0.15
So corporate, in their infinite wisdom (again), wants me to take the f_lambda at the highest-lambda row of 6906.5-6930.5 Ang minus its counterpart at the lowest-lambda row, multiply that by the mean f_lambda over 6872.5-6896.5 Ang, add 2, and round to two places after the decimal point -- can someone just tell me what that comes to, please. 1.83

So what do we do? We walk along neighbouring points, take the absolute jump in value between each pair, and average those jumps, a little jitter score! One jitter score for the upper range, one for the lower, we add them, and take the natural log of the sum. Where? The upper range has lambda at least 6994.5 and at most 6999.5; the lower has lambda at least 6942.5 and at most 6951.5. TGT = -1.7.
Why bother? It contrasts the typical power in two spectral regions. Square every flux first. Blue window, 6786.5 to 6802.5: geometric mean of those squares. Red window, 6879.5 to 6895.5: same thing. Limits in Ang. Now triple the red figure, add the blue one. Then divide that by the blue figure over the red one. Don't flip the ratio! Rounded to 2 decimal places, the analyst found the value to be 3.40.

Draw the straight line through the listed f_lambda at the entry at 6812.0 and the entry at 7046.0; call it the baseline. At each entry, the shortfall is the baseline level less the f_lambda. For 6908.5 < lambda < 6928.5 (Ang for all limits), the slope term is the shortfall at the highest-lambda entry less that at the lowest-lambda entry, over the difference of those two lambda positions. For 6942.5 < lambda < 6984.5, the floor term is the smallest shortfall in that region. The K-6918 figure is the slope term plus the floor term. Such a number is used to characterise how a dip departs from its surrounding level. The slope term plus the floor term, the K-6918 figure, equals -0.34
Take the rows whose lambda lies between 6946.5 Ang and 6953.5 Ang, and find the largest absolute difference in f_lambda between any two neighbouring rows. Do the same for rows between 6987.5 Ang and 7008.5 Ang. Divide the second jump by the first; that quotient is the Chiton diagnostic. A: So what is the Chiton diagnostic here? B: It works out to 0.87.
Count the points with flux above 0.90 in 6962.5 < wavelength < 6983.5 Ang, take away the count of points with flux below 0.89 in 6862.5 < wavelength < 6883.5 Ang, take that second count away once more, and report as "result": -9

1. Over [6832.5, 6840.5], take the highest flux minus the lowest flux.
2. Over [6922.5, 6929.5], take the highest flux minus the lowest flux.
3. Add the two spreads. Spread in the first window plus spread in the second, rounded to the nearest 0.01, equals 0.70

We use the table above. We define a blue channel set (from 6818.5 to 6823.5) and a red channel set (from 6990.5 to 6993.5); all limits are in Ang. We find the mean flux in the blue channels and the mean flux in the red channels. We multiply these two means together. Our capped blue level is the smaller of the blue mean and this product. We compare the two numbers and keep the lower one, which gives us 0.85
